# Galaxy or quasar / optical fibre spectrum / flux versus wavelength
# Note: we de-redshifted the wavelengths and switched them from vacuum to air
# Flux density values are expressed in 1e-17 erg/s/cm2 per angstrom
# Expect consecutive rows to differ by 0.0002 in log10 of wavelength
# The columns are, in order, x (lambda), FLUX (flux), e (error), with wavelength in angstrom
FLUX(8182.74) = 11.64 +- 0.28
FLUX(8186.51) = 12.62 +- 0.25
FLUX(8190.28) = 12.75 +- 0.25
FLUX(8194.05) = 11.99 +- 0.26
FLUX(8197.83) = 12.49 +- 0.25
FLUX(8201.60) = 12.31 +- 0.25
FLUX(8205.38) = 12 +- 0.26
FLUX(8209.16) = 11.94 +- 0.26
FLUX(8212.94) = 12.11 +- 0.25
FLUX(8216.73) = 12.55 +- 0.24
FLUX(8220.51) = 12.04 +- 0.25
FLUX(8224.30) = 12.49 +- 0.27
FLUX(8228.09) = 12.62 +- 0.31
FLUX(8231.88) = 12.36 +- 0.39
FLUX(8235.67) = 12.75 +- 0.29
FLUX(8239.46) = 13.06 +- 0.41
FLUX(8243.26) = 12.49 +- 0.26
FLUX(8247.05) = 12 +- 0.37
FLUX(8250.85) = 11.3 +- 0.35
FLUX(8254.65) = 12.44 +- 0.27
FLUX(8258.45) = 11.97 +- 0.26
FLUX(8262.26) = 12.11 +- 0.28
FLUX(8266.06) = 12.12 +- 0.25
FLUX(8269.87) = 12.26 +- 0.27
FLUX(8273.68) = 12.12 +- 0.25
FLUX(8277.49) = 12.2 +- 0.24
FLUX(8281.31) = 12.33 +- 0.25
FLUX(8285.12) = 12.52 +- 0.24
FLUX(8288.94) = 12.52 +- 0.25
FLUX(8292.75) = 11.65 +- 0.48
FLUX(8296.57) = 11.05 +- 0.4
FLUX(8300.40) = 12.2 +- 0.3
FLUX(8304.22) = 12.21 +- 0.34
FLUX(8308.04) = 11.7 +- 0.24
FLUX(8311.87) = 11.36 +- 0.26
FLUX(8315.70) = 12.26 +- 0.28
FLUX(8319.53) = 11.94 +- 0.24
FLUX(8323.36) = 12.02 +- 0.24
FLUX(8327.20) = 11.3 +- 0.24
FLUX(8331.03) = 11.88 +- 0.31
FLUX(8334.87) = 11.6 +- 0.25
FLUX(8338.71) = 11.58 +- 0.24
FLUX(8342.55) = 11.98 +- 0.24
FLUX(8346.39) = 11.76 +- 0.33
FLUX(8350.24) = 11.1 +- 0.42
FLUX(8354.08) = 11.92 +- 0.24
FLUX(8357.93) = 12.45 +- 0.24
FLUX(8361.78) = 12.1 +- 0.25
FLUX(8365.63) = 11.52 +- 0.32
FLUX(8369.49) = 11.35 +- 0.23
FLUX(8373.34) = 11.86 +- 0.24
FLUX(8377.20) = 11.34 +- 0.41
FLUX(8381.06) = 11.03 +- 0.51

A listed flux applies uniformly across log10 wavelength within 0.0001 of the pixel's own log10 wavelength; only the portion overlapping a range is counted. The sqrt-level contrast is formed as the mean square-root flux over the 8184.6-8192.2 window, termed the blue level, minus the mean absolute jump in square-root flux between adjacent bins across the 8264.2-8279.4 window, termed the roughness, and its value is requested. 3.54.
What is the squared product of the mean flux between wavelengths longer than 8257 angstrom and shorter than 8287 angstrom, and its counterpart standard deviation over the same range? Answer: 4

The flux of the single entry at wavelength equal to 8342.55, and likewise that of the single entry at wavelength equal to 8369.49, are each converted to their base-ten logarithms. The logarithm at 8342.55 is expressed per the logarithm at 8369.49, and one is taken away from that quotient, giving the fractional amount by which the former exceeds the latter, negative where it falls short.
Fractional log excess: 0.02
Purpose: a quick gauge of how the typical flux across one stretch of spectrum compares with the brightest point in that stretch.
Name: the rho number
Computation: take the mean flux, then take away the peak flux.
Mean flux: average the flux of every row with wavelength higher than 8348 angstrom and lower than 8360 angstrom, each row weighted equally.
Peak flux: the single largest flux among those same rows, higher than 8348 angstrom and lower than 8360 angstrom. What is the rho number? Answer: -0.63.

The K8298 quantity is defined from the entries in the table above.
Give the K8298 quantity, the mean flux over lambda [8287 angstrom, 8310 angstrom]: 11.9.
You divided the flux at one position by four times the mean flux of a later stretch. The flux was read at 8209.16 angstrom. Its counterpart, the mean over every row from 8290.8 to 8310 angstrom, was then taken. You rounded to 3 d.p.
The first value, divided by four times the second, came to 0.254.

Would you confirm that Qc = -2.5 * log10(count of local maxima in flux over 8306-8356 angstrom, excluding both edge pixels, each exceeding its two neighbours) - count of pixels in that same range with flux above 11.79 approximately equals -7.5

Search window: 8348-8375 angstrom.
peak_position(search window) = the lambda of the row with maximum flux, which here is 8357.93 angstrom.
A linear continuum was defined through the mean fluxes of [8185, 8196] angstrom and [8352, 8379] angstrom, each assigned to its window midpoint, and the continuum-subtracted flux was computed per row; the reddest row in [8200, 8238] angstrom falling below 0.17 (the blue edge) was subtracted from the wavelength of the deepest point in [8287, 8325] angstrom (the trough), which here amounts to 64.7 angstrom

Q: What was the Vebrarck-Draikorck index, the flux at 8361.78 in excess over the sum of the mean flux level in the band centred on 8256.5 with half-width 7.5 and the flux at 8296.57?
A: -10.9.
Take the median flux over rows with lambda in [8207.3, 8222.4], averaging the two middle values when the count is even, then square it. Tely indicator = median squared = 146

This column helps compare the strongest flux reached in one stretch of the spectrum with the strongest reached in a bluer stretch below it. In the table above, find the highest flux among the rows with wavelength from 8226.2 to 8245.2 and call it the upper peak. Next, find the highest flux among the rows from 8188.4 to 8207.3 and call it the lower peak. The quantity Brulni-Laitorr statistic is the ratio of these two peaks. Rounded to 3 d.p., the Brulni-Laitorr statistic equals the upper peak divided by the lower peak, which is 1.024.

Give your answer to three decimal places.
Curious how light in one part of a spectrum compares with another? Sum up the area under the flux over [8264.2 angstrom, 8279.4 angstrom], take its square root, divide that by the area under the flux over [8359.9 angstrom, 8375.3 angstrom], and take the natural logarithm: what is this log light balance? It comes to -2.584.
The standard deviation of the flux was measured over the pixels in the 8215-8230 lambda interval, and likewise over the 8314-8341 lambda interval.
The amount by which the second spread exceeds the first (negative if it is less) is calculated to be 0.1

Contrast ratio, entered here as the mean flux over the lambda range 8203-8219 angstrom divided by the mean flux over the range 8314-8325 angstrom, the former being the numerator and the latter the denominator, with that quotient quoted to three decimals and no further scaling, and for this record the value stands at 1.006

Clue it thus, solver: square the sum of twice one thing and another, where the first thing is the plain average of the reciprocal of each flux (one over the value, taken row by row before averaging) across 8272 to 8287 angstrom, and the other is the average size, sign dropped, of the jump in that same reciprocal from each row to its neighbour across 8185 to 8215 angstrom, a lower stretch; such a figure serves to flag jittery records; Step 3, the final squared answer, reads 0.0271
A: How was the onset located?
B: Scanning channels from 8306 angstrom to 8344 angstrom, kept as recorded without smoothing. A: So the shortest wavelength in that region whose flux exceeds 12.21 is 8315.70 angstrom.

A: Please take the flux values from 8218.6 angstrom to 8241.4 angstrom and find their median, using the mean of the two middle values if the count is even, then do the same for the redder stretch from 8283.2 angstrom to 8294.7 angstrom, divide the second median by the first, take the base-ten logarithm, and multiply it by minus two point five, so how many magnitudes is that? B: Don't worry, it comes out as 0.00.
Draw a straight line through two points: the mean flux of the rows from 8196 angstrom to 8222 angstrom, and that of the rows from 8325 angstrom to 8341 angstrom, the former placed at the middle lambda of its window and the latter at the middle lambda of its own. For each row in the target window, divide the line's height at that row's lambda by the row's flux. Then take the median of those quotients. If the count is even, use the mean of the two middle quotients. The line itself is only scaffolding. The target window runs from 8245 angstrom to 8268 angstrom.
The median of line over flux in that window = 0.99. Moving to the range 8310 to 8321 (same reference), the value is 0.98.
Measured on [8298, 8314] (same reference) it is 0.98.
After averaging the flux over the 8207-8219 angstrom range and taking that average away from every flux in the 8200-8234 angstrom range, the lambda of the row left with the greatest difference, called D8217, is 8228.09 angstrom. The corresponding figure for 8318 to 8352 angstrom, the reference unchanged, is 8323.36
